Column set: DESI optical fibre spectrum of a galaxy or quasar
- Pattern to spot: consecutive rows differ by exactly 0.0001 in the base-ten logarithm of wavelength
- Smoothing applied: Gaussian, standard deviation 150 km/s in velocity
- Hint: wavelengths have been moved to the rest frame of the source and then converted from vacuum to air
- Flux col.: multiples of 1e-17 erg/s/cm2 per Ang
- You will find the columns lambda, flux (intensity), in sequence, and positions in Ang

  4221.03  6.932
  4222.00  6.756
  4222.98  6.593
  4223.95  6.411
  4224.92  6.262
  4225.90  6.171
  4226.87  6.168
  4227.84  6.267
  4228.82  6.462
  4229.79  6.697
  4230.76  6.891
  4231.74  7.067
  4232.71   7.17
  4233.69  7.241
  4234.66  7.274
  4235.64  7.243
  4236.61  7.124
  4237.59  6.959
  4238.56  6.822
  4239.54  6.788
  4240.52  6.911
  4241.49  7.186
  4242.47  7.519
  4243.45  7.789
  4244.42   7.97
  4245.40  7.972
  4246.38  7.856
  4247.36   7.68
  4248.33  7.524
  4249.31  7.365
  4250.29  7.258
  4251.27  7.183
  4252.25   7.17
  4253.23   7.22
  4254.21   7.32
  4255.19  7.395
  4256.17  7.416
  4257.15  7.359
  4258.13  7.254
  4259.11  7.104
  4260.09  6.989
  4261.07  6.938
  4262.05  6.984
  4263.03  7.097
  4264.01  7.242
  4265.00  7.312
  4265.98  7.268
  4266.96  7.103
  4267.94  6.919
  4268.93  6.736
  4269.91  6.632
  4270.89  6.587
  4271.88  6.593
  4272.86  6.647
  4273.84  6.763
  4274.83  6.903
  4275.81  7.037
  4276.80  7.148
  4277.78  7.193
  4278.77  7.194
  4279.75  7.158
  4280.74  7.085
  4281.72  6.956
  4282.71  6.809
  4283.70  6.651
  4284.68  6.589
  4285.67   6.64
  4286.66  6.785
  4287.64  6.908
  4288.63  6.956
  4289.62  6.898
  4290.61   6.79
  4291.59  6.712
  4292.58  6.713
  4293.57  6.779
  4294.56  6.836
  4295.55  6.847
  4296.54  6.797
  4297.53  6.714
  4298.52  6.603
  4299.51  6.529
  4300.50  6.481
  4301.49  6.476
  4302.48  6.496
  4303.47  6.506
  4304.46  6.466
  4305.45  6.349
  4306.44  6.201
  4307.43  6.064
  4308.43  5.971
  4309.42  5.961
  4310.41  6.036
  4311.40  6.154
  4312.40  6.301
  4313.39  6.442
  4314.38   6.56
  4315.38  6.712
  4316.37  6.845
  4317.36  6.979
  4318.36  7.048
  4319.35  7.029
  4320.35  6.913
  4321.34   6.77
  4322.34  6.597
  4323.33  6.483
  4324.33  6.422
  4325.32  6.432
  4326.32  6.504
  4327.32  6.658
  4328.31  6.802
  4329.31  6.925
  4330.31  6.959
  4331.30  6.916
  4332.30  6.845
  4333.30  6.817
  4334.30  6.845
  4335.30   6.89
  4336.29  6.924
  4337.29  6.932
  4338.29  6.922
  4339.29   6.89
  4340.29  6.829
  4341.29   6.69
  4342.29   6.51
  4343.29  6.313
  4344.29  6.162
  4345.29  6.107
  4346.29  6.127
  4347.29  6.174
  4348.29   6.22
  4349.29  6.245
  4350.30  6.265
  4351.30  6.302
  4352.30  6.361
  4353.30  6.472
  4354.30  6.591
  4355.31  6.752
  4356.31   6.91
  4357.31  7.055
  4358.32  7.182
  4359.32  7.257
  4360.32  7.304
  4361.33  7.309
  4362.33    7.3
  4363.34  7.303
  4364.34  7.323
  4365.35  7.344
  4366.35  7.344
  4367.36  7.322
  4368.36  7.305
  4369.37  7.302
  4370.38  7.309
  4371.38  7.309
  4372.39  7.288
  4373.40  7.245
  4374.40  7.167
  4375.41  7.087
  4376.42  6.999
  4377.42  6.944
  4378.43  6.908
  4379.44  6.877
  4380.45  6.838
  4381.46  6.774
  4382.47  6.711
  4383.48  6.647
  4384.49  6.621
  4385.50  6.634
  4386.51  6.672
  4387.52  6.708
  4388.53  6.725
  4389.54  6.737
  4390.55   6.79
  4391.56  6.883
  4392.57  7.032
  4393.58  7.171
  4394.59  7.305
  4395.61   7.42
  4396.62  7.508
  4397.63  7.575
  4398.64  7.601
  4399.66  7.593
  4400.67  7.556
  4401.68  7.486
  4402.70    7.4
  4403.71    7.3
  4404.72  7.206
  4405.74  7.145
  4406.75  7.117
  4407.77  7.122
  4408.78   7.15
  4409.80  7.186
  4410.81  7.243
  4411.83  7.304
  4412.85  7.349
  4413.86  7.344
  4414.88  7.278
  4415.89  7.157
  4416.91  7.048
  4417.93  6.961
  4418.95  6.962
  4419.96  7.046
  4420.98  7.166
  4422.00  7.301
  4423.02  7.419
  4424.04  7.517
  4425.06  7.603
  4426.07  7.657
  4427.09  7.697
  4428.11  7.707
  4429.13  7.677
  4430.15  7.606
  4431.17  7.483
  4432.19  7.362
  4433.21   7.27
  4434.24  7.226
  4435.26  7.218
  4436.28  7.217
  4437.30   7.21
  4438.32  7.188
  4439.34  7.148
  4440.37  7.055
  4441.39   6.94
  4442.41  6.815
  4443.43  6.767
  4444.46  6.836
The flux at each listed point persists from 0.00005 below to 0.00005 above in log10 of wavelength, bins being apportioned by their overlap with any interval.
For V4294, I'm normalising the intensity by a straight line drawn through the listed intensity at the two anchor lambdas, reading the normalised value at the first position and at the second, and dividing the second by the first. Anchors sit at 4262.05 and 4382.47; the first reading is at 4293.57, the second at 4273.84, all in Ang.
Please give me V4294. 0.99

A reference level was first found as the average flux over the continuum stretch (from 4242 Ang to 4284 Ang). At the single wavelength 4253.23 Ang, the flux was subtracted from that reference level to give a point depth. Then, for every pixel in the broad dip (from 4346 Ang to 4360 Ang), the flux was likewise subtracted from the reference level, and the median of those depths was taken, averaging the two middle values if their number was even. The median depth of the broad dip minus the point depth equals 0.80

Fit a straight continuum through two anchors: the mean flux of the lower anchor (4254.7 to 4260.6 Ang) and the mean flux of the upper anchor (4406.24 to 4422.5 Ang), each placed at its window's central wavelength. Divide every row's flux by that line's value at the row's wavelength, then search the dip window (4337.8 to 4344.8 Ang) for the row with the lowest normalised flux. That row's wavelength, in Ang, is 4344.29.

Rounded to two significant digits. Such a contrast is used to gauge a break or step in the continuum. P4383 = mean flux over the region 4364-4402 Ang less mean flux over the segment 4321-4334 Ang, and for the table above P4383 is 0.40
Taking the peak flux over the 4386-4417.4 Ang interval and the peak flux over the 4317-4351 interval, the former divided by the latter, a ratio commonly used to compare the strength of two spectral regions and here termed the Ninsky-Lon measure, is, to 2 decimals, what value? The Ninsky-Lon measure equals 1.08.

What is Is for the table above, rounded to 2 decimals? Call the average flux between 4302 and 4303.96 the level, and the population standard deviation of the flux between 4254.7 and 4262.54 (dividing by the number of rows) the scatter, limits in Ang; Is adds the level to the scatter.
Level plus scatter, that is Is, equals 6.69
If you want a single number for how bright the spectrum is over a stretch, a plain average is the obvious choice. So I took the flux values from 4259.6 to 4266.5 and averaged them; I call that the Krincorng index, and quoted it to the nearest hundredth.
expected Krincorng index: 7.12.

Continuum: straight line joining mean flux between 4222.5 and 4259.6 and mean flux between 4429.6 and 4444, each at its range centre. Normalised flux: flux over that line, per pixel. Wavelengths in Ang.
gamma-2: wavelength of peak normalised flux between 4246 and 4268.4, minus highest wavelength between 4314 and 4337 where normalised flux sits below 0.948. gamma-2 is -80.9 Ang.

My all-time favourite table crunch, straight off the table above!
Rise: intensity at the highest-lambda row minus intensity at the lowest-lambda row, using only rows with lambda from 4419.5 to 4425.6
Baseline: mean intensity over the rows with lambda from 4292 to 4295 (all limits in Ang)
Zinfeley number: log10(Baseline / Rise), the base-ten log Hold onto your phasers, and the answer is 1.1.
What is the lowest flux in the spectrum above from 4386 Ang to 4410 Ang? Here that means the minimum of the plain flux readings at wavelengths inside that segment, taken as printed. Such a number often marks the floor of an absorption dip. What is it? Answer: 6.672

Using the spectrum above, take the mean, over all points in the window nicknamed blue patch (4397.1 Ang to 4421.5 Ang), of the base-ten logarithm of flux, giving 0.861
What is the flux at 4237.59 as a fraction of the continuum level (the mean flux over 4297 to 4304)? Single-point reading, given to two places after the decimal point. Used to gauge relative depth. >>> 1.06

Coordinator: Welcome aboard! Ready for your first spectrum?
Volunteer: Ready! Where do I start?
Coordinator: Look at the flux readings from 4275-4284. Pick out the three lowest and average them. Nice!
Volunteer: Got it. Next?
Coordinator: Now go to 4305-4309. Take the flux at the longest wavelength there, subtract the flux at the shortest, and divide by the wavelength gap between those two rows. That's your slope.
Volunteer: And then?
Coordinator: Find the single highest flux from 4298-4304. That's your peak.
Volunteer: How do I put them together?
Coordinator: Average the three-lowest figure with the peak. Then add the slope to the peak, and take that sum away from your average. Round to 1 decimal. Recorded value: 0.2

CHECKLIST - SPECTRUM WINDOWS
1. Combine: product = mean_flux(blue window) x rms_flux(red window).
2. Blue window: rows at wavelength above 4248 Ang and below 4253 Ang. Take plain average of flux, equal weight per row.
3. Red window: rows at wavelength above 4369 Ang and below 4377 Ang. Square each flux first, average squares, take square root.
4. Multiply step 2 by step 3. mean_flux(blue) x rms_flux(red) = 53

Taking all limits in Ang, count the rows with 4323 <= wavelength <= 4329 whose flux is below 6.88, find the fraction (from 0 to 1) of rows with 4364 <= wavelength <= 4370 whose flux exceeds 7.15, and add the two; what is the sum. 7.0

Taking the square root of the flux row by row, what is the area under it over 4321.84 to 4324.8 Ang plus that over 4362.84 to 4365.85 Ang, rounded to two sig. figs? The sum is 16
